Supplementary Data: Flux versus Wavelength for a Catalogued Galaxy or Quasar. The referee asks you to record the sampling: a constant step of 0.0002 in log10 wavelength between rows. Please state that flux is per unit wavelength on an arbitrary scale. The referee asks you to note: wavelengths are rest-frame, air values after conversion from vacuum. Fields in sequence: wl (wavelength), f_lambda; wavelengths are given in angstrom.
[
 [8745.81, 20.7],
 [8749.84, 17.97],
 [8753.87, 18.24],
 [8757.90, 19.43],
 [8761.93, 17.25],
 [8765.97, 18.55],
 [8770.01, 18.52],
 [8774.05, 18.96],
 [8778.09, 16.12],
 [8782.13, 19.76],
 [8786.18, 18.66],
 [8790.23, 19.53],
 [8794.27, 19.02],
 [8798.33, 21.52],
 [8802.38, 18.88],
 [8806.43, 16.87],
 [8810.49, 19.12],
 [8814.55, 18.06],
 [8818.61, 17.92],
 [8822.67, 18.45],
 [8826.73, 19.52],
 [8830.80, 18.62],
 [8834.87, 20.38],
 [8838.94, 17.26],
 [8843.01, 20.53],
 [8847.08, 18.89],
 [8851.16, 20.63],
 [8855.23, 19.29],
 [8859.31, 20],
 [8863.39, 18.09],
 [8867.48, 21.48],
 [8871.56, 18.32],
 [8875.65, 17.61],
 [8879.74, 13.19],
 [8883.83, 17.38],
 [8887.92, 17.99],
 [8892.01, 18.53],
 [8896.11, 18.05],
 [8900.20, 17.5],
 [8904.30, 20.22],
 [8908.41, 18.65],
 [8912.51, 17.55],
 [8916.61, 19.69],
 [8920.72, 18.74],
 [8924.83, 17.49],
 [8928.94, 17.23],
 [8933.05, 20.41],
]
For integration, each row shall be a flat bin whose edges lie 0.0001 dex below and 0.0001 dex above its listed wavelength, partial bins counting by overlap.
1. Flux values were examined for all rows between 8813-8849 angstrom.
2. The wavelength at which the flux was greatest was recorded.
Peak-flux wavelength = 8843.01 angstrom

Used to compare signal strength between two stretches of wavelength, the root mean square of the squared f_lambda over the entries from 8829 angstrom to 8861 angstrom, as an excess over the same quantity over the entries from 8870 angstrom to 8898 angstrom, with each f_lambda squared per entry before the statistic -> 75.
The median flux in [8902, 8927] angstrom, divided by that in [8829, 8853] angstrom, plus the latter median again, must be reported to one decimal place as 20.6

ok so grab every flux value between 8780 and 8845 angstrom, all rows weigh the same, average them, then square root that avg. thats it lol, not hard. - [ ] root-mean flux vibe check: 4.36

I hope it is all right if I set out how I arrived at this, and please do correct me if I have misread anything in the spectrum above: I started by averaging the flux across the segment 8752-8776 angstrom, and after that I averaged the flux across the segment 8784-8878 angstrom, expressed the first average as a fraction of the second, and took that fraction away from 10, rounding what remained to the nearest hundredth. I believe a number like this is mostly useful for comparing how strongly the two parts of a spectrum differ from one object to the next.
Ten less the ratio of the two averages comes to 9.03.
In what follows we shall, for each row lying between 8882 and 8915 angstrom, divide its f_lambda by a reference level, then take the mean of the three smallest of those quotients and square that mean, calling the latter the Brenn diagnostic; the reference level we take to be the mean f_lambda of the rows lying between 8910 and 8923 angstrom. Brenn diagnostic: 0.88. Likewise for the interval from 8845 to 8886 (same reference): 0.74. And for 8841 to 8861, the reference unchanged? 1.08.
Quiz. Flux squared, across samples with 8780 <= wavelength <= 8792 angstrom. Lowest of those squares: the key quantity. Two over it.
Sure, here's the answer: 0.0057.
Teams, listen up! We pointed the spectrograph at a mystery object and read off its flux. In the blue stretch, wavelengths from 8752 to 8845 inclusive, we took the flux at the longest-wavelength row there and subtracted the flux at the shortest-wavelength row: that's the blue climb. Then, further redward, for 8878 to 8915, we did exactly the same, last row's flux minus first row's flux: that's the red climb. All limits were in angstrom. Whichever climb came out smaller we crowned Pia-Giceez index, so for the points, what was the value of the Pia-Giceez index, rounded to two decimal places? 2.29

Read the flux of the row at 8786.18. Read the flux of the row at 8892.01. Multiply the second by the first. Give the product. 346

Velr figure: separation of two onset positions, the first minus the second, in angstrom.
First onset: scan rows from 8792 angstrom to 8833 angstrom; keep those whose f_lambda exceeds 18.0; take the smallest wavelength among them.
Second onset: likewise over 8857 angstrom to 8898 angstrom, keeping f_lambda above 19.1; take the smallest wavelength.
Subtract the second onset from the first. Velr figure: -65.0 angstrom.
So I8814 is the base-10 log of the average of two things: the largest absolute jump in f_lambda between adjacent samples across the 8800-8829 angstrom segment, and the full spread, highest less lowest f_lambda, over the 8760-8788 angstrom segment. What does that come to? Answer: 0.47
